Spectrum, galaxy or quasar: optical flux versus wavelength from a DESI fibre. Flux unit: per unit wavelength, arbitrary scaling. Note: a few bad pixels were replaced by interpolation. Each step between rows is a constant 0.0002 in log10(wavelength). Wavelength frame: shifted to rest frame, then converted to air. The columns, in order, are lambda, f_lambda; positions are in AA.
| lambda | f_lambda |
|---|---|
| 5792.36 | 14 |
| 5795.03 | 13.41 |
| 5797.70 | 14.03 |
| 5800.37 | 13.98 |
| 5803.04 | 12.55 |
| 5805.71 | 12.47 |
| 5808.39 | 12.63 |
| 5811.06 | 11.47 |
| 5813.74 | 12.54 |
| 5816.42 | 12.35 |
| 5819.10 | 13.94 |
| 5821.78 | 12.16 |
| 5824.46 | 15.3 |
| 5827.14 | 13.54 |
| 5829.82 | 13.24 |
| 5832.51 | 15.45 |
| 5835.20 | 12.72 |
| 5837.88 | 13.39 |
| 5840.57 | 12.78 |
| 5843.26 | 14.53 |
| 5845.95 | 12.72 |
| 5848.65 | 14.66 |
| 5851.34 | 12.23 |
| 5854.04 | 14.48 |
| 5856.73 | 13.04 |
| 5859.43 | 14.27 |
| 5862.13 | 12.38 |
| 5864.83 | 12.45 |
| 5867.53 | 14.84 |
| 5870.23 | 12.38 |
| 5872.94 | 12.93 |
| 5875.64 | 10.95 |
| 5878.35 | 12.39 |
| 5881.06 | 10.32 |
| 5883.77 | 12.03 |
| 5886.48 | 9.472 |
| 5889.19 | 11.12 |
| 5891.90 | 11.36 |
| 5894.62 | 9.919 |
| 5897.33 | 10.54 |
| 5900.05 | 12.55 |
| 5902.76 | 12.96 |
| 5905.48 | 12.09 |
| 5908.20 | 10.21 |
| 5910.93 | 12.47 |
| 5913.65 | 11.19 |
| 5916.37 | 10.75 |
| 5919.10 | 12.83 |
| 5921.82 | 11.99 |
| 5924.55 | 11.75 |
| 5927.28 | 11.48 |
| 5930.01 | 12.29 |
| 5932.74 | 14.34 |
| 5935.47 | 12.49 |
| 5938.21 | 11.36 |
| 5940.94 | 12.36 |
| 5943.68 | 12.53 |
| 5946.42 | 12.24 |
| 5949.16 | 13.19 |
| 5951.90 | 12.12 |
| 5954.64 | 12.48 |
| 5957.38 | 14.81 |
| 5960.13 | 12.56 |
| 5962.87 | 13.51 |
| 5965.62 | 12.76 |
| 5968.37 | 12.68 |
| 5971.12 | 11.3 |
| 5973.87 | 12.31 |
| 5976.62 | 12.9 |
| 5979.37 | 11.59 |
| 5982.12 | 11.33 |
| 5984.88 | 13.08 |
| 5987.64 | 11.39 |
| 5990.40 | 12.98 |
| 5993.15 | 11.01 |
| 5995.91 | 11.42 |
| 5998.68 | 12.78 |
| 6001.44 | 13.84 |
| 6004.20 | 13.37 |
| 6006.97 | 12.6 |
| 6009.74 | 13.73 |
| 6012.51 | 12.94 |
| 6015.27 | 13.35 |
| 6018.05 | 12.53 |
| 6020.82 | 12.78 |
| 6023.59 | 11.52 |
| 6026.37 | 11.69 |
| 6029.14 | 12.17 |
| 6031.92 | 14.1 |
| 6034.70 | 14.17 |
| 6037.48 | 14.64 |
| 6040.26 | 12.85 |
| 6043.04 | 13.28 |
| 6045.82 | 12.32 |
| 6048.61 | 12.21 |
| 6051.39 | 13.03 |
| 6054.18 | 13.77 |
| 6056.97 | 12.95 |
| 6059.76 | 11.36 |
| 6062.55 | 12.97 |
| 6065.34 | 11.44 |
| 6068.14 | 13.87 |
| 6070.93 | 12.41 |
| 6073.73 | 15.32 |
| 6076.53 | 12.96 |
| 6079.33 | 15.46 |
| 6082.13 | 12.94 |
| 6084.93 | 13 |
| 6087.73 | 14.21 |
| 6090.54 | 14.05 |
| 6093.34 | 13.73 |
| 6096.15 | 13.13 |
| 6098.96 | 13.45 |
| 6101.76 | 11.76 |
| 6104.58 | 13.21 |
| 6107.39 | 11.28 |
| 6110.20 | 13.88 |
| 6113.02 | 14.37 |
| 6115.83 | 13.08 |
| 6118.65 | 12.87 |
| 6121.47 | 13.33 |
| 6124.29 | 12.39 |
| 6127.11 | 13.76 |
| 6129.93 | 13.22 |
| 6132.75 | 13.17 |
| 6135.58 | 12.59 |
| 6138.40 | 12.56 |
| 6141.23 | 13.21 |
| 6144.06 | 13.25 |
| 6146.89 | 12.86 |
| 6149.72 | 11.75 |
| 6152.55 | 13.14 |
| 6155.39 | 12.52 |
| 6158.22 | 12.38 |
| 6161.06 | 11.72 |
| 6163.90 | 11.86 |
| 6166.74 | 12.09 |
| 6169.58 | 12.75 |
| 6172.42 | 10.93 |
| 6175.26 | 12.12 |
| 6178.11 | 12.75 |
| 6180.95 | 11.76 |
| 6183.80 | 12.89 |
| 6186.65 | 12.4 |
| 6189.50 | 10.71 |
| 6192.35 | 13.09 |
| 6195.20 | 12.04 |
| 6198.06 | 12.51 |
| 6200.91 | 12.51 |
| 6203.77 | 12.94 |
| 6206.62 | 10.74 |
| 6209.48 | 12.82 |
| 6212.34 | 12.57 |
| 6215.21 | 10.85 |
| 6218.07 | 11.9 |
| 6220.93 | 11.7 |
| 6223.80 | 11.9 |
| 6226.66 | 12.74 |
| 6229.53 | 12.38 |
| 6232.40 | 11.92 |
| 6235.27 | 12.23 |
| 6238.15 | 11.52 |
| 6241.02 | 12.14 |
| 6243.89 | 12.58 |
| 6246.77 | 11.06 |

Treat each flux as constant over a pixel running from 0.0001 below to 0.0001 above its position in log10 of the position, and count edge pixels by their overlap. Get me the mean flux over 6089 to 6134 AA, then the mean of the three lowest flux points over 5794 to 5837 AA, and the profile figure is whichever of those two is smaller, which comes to 12.0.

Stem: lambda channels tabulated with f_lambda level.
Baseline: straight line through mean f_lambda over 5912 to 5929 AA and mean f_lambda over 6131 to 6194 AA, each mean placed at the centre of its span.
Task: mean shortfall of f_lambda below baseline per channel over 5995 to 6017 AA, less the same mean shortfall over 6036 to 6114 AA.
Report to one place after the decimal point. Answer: 0.0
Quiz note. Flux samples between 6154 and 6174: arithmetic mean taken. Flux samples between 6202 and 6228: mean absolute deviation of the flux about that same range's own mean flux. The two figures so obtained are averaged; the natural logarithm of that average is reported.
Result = 1.85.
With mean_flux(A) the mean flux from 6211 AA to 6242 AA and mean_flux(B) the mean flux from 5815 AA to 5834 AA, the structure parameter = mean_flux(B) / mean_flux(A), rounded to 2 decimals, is 1.14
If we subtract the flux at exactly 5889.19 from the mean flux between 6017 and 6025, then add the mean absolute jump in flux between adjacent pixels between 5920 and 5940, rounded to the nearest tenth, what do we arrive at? 2.2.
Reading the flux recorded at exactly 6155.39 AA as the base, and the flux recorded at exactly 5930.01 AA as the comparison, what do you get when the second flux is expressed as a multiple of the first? 0.98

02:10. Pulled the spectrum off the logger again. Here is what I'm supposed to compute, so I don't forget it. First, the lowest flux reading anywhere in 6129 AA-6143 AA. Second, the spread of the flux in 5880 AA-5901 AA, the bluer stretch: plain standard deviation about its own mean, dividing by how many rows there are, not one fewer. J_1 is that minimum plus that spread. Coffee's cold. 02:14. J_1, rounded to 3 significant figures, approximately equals 13.5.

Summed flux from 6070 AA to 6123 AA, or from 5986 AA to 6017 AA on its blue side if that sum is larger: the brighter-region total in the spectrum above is 254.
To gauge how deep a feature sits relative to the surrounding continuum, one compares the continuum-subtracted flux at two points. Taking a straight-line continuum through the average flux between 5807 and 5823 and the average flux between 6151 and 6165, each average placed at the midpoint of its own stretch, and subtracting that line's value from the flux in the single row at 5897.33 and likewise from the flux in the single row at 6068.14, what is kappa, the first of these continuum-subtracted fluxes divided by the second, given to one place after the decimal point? -1.3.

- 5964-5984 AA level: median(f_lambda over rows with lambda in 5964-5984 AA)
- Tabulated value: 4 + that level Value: 16.31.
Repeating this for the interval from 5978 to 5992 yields 15.59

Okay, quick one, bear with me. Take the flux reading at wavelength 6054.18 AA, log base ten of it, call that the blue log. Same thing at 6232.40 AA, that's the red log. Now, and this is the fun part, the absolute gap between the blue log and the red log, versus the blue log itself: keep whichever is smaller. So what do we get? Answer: 0.06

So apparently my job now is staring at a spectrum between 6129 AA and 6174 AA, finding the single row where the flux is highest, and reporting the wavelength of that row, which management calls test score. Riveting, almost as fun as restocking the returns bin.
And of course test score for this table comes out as 6144.06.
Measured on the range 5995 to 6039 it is 6037.48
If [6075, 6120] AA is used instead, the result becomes 6079.33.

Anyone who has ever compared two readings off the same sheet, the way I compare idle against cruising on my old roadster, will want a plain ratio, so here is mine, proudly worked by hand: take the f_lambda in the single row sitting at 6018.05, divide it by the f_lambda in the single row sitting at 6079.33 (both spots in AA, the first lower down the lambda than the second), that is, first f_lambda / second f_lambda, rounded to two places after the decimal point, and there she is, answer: 0.81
